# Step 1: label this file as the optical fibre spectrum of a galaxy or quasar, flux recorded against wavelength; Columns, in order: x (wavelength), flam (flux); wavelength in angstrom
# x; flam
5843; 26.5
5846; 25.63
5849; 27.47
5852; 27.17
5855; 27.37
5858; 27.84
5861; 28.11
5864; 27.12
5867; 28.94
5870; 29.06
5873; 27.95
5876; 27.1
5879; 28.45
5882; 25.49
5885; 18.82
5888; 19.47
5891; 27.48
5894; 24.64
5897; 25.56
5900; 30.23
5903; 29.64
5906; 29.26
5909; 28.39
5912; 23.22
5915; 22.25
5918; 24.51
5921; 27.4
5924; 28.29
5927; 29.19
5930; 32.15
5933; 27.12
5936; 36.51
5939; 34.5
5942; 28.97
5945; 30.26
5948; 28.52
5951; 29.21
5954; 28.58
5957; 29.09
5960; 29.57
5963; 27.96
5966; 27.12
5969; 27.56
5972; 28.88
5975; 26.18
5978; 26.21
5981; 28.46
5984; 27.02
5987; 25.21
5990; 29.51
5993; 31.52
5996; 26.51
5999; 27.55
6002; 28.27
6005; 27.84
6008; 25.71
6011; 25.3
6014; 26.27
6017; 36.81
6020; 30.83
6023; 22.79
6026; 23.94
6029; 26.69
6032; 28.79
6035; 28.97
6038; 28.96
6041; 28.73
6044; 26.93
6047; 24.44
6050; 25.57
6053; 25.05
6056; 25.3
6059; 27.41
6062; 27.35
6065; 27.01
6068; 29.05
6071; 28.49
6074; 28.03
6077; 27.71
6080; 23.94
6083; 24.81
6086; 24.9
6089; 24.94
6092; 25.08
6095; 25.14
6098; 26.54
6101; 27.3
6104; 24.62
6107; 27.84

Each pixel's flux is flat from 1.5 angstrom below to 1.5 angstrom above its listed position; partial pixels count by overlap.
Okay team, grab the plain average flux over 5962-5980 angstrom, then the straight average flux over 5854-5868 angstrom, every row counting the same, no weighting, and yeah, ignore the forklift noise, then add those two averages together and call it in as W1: 55.2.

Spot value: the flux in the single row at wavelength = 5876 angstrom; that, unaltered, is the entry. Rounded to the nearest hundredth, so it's 27.10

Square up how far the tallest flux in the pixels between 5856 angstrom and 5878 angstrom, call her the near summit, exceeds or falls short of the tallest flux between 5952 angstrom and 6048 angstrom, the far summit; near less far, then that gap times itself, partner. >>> 60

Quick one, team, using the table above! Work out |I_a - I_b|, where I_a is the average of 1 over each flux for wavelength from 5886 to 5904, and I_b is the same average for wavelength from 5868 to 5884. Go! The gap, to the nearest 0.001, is 0.003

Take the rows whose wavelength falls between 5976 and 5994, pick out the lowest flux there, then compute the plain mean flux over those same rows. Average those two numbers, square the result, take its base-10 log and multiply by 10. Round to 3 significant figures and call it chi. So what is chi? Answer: 28.5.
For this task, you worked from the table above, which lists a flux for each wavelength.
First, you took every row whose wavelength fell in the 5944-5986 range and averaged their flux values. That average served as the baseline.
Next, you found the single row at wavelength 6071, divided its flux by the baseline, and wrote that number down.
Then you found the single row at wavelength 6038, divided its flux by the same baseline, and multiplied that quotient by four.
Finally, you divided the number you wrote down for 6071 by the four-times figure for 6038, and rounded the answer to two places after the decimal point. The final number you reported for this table 0.25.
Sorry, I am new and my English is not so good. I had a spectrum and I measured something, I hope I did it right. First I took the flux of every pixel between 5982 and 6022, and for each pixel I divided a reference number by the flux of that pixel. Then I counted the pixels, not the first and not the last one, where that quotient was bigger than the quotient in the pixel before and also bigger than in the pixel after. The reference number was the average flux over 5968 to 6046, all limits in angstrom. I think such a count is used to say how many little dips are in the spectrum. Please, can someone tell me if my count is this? 3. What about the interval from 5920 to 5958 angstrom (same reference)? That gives 4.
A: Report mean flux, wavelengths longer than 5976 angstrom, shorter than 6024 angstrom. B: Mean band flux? 27.9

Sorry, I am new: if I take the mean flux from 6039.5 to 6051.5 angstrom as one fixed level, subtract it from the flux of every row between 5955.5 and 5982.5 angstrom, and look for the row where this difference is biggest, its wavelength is 5960 angstrom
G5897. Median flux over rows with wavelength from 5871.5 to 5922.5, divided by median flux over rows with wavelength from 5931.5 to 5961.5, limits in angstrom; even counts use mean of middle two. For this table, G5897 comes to 0.93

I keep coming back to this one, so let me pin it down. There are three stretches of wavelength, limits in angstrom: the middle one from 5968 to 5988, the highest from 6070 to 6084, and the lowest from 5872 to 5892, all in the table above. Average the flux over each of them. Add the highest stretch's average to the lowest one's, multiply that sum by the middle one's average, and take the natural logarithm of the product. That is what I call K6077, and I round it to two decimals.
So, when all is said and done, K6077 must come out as 7.24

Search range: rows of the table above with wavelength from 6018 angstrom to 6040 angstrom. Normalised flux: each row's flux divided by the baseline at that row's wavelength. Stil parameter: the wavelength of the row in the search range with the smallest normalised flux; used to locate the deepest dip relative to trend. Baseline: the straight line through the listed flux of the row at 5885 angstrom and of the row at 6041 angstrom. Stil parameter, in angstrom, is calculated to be 6023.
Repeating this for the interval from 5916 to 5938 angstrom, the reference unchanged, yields 5918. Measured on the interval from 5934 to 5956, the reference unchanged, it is 5954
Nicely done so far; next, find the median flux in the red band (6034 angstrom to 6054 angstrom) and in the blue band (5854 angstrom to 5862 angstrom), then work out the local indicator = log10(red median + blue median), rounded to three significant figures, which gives 1.74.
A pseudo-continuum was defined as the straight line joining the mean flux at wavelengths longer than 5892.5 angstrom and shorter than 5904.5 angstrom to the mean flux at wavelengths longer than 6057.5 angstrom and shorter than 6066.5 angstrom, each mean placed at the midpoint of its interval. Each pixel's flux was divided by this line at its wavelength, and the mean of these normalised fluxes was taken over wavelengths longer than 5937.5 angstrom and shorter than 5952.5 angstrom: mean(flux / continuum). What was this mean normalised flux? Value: 1.10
